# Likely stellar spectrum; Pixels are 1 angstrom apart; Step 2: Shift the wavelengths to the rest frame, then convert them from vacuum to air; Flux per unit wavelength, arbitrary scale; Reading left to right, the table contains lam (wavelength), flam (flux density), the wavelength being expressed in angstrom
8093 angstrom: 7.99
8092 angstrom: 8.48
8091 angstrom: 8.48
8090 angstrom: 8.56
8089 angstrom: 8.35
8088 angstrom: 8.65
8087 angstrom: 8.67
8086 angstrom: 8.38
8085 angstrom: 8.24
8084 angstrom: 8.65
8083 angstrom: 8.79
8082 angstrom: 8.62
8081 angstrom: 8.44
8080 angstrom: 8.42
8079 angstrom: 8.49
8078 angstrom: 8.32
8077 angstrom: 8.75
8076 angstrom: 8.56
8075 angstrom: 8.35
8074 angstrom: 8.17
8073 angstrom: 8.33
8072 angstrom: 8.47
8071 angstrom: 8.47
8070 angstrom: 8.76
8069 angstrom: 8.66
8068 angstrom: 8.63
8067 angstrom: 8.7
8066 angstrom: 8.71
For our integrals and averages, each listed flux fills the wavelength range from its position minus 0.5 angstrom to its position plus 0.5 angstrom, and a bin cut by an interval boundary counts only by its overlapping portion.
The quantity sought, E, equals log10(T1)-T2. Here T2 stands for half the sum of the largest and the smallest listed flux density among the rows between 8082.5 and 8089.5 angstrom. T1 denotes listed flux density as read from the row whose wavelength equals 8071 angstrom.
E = -7.59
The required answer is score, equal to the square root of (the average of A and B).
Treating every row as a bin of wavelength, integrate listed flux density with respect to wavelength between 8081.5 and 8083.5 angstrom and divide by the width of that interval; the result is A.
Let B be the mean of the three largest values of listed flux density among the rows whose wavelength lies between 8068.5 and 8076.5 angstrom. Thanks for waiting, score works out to 2.95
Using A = 8.7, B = 8.66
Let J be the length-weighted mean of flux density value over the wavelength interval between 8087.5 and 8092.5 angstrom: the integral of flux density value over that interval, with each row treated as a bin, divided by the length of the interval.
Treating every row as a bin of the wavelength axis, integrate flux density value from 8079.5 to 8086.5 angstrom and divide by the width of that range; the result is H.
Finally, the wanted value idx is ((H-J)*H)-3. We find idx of -3.0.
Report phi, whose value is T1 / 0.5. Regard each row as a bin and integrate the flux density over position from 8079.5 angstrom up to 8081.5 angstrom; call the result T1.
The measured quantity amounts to 33.7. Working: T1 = 16.9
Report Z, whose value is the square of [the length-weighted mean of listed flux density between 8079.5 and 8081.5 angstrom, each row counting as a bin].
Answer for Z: 71.1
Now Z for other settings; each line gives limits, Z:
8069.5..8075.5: 71.0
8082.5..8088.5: 73.3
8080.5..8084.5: 74.4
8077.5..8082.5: 71.5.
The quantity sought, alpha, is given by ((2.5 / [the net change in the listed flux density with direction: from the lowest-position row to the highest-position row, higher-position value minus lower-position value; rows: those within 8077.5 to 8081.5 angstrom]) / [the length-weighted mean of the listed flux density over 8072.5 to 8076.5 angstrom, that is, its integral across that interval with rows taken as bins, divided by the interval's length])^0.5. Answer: 1.6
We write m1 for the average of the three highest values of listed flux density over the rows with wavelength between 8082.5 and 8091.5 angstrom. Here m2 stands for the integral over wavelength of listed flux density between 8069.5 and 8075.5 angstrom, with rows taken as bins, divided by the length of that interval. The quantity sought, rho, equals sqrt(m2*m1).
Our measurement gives 8.56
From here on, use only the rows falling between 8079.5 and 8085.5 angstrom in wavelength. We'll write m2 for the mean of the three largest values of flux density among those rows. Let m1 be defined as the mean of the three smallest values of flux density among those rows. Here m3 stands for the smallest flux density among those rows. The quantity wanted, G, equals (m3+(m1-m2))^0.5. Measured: 2.81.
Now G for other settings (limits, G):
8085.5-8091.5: 2.85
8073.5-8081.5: 2.80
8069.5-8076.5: 2.80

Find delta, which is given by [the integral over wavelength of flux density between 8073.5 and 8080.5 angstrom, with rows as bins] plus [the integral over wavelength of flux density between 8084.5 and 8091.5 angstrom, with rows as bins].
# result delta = 118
